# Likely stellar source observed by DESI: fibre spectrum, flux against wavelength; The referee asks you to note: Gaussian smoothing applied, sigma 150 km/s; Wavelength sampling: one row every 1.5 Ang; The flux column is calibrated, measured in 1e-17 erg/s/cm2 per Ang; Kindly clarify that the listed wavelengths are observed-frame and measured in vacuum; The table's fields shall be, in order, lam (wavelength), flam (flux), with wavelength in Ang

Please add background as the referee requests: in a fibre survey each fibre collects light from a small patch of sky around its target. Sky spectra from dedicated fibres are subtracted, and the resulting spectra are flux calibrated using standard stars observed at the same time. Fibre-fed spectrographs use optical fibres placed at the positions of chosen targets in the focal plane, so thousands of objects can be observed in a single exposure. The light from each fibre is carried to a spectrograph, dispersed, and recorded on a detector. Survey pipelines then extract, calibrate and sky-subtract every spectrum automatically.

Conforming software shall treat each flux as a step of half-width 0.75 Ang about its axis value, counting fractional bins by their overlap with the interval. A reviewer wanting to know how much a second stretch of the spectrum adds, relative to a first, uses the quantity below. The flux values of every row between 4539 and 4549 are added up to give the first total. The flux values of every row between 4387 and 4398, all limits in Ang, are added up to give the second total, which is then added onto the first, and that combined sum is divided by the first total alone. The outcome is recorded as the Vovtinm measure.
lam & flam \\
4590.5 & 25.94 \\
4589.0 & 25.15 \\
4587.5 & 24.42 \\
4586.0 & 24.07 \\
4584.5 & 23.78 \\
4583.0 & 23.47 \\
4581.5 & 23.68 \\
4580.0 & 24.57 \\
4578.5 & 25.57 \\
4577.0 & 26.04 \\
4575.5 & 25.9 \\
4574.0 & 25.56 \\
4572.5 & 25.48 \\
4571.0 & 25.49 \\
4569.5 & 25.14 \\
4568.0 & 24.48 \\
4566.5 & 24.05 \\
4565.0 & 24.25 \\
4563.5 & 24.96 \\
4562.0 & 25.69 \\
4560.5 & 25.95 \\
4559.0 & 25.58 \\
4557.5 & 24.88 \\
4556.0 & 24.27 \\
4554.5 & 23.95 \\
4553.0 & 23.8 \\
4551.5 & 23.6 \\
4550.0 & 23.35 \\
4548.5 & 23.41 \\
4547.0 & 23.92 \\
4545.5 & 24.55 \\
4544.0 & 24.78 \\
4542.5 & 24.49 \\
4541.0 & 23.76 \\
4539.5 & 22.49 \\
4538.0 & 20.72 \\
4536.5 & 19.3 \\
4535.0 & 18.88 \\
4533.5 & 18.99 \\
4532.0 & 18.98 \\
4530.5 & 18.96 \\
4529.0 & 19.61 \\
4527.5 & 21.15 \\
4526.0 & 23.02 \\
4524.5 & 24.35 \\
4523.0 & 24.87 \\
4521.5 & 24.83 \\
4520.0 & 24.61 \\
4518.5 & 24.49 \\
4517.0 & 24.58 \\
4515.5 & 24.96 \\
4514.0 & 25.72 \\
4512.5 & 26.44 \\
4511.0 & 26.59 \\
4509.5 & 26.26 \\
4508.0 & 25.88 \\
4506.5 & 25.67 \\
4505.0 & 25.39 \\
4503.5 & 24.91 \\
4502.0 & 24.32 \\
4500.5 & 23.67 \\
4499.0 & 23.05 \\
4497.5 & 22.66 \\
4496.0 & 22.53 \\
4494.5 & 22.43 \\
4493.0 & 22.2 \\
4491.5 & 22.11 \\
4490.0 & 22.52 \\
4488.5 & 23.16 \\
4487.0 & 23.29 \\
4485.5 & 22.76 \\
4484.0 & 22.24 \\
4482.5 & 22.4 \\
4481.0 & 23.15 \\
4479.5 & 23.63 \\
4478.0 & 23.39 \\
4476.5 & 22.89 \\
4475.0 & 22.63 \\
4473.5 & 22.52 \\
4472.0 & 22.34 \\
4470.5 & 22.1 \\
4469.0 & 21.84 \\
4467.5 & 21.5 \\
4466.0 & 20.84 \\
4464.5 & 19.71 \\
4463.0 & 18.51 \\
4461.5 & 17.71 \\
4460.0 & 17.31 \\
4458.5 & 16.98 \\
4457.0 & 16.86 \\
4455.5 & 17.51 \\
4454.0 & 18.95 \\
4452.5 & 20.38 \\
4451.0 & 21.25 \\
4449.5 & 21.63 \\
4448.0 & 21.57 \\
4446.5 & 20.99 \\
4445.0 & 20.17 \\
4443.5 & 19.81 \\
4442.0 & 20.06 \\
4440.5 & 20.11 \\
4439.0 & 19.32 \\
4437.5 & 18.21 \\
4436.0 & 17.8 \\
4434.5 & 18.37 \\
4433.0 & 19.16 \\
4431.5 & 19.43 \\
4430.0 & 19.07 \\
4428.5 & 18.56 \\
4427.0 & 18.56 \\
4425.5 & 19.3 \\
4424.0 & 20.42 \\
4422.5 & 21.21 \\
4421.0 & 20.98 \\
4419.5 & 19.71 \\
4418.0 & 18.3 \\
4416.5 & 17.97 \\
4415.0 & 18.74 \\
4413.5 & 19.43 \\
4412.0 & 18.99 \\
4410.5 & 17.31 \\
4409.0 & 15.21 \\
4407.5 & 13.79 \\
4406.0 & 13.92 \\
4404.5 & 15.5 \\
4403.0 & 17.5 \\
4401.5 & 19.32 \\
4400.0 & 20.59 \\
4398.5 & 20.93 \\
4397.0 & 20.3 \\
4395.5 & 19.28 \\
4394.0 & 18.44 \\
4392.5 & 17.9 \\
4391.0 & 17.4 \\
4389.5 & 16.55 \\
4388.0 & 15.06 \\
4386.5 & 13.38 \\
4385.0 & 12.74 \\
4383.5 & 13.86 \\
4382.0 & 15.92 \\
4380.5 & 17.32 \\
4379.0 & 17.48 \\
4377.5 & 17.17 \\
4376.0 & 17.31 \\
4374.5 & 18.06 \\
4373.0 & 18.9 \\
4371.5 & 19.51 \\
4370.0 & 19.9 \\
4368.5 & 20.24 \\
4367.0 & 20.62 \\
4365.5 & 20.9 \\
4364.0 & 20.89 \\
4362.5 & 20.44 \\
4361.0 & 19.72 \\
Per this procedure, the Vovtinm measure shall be 1.7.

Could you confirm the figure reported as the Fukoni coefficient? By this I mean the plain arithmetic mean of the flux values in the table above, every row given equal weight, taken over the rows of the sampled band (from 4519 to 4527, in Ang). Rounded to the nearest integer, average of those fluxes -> 24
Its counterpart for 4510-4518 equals 26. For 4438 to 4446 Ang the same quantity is 20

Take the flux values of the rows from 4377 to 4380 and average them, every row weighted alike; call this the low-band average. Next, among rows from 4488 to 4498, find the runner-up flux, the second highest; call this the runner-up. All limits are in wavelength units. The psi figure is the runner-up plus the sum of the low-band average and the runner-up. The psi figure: 63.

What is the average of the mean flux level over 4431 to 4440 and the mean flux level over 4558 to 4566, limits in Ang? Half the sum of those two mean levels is 22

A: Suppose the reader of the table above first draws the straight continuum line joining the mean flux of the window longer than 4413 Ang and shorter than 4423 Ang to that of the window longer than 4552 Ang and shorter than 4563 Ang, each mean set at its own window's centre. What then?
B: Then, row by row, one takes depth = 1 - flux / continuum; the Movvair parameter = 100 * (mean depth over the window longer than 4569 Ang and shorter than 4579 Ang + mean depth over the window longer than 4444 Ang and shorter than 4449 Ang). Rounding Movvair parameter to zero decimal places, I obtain -2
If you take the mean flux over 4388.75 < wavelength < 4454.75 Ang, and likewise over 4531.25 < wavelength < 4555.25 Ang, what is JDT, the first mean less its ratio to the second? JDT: 18.1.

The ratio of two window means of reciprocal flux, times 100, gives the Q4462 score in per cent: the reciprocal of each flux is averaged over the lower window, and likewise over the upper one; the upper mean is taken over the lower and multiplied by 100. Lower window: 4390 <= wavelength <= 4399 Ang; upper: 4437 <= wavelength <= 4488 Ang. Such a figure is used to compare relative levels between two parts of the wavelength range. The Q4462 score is 92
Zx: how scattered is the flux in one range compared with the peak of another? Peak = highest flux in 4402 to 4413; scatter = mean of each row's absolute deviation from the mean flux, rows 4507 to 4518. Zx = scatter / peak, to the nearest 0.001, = 0.031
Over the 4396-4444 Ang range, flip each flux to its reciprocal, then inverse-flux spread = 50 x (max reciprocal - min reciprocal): 1.3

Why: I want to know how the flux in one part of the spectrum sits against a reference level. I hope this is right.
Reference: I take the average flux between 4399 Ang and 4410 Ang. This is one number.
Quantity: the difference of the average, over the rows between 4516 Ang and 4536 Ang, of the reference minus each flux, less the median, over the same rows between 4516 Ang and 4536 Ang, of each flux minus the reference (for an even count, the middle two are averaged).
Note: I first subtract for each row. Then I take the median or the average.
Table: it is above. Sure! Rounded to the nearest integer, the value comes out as -12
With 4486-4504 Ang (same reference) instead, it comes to -13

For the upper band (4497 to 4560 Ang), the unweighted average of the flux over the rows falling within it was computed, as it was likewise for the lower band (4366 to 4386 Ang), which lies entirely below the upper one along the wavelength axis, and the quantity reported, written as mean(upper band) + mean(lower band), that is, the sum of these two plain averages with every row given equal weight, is 41.2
